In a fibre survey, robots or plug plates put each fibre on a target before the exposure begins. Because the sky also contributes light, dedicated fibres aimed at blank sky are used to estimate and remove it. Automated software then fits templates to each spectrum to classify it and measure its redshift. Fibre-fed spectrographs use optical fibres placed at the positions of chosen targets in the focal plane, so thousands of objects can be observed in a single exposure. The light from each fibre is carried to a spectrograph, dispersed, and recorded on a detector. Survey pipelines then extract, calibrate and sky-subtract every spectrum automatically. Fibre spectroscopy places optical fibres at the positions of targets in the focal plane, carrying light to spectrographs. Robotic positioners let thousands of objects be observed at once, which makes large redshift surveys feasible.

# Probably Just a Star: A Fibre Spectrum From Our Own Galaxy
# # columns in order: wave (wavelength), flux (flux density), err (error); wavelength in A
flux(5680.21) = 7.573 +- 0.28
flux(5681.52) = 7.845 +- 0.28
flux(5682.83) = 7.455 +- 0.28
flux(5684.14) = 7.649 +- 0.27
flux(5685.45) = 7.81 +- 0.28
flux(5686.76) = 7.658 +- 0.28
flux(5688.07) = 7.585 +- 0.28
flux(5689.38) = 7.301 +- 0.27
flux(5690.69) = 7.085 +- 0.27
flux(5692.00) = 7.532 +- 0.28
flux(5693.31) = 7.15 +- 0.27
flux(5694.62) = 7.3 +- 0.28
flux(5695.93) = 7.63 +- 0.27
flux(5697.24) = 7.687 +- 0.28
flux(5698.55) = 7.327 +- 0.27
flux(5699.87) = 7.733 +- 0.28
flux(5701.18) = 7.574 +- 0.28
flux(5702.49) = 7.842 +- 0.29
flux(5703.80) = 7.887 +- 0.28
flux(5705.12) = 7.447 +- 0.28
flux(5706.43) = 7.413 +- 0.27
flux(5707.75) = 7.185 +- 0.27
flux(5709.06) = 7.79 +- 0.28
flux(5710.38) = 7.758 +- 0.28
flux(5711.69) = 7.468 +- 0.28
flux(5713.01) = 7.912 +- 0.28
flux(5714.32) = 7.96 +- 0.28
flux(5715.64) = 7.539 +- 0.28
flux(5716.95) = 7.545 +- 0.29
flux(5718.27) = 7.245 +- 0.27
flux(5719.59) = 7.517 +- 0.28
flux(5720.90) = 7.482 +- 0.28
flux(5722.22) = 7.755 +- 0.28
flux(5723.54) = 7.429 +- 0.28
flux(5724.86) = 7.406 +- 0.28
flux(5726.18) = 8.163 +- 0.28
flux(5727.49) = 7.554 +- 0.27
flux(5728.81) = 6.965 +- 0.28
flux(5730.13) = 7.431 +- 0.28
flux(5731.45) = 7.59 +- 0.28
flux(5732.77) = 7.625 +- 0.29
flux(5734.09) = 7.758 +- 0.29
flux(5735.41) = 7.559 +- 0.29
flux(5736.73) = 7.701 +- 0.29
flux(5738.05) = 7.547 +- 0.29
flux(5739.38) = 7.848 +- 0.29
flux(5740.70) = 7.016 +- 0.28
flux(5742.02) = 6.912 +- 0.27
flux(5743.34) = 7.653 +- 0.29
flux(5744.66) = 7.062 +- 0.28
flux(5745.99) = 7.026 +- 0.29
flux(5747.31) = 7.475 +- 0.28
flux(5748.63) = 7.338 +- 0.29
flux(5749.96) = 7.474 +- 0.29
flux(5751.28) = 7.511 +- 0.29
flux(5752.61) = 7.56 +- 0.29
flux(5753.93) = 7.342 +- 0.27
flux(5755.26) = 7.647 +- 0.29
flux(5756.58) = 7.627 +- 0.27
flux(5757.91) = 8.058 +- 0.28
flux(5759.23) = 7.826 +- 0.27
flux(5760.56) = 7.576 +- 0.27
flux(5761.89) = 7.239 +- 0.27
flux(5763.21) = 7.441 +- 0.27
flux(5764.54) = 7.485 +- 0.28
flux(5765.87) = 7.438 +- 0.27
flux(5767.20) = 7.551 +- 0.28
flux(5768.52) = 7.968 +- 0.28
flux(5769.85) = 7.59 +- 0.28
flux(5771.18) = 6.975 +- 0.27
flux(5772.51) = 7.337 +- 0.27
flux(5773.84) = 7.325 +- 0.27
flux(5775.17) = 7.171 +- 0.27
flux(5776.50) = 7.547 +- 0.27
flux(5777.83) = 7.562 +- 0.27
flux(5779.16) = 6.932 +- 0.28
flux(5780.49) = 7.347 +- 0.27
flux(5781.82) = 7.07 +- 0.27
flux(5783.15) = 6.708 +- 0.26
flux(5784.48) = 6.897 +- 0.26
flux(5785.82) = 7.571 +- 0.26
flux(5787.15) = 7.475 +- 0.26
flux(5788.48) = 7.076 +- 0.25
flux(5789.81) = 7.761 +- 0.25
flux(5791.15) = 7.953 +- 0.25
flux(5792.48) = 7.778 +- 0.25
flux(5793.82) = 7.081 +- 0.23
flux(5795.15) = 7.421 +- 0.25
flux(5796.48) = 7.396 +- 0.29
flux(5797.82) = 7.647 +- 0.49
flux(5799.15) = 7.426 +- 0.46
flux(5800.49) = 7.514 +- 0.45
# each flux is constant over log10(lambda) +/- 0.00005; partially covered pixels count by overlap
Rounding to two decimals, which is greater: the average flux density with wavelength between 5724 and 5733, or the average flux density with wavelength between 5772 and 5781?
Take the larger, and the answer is 7.53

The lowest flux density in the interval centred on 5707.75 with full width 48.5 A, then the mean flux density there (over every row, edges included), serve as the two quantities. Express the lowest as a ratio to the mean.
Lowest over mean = 0.92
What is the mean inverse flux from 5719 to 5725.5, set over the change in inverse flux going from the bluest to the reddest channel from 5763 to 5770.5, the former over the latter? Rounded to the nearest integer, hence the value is -50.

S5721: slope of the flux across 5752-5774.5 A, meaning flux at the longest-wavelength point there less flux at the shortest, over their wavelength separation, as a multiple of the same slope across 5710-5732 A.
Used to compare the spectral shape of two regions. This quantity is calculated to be 1.4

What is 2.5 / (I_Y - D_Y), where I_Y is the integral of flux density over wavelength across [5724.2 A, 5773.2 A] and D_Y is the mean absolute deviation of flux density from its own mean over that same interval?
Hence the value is 0.007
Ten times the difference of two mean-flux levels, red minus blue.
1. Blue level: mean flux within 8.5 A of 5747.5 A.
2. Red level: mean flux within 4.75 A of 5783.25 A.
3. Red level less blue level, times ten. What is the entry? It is -2.3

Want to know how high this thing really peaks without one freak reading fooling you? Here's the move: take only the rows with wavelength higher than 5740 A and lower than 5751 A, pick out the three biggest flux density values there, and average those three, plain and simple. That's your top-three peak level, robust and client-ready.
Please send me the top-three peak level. 7.53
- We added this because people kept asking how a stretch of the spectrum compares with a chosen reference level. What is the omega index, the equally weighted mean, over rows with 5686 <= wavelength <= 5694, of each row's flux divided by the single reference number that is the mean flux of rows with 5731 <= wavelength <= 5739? 0.968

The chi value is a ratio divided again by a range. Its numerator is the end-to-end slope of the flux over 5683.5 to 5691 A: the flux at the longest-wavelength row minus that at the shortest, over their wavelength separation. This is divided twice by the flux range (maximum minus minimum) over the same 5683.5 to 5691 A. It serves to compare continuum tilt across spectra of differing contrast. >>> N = -0.16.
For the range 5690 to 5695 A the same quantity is 0.27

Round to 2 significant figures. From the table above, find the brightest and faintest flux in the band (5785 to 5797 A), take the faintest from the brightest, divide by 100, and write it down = 0.0088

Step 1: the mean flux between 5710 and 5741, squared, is 57.4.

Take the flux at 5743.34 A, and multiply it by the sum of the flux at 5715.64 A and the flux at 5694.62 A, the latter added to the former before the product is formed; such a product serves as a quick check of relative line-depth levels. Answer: 114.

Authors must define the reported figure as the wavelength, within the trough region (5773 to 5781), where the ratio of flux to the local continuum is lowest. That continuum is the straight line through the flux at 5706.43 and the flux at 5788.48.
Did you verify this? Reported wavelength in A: 5779.16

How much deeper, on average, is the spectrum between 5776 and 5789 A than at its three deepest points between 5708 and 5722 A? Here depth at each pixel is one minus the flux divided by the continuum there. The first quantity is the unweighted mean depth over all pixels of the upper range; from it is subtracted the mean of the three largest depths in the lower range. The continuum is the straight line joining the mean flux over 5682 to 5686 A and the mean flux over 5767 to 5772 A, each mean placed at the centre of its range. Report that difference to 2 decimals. 0.01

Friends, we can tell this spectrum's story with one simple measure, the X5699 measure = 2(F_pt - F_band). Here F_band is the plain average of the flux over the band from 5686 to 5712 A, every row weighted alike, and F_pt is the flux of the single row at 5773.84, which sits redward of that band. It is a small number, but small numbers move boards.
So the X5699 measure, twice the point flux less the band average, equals -0.39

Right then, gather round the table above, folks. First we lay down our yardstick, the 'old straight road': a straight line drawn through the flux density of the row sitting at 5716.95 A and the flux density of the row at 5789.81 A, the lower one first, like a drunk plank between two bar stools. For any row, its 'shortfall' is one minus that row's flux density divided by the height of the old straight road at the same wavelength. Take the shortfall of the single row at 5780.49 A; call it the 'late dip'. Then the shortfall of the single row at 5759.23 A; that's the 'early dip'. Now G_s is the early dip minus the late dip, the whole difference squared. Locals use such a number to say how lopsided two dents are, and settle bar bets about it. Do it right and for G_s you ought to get 0.0049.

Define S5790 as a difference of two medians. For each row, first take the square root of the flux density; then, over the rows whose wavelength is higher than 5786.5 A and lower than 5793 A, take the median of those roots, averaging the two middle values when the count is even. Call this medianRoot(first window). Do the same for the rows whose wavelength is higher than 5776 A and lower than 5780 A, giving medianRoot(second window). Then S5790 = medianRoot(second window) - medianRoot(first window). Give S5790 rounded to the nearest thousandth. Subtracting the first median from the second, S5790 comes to -0.039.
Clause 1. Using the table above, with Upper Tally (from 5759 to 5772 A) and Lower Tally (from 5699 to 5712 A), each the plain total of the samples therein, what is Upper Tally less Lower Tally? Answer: -1.01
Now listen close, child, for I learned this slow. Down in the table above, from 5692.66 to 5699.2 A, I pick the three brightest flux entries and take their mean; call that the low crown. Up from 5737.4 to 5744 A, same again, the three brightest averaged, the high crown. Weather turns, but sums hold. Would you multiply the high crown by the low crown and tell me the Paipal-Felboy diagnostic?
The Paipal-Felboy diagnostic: 58.0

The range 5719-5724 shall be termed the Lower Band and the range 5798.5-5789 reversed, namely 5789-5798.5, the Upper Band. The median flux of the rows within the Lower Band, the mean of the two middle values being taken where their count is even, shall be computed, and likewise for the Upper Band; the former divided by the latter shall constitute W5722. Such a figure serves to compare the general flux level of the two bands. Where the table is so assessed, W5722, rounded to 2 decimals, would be 0.98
